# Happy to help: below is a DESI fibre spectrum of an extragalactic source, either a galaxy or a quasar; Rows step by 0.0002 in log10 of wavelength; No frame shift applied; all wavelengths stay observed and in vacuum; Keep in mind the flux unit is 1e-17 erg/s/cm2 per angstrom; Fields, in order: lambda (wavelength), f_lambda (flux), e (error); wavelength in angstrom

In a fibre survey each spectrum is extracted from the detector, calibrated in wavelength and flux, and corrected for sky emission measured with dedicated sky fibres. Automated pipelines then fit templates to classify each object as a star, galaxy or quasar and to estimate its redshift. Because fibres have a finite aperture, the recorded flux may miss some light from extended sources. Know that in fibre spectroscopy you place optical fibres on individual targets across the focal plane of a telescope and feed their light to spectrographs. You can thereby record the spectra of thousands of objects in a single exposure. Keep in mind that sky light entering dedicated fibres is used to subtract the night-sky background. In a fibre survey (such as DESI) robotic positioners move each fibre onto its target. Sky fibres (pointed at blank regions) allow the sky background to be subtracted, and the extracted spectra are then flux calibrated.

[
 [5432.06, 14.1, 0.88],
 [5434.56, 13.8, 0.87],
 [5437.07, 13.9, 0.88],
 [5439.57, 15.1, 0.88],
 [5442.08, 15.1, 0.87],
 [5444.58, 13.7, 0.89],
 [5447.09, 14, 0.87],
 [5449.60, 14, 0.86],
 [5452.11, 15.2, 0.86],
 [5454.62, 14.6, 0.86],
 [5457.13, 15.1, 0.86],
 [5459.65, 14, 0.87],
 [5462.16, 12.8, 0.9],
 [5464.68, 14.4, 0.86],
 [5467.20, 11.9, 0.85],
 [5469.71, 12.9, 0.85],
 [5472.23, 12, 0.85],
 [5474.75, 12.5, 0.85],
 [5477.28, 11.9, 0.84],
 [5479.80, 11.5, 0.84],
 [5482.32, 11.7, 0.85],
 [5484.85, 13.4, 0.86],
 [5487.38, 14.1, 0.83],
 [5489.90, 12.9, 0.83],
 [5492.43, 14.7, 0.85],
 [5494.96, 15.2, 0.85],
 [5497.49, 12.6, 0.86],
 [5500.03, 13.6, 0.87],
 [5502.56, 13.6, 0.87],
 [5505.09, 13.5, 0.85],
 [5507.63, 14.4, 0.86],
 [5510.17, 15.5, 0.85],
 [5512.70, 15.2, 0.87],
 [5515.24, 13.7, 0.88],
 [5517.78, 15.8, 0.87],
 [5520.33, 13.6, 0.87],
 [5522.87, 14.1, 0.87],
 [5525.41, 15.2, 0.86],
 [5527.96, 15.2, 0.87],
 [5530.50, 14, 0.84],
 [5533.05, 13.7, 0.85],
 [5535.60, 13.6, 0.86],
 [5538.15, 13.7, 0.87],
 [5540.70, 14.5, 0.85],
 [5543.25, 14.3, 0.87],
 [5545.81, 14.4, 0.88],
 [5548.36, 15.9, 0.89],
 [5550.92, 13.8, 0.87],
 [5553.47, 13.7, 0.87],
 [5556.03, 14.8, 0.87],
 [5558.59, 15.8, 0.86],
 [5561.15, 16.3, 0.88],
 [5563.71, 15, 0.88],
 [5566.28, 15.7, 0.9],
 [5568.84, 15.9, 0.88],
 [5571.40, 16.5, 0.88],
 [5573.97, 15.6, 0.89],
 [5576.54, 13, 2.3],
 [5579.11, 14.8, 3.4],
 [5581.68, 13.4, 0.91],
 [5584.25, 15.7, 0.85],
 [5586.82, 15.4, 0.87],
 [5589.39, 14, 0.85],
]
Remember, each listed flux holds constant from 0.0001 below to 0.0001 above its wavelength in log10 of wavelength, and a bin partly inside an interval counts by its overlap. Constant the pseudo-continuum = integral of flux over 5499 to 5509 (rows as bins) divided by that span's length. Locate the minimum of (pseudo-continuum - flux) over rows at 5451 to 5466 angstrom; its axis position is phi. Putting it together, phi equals 5452.11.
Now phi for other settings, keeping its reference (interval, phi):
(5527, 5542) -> 5527.96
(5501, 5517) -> 5510.17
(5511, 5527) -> 5517.78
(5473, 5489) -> 5487.38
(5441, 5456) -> 5452.11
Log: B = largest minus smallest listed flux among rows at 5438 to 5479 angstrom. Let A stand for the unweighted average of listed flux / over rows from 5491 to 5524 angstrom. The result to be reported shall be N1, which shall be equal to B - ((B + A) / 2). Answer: -5.48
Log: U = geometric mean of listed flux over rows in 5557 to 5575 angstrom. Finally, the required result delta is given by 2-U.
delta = -13.8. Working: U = 15.8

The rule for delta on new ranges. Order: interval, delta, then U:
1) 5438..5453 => -12.5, 14.5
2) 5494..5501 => -11.8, 13.8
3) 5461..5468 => -11.0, 13.0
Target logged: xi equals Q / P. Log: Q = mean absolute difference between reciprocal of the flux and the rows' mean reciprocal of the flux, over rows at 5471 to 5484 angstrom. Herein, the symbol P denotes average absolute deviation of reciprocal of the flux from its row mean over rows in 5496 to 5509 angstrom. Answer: 0.84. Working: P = 0.0022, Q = 0.0018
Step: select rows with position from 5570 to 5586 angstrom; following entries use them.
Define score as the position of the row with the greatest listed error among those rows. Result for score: 5579.11 angstrom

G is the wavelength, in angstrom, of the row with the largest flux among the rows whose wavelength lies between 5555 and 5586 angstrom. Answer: 5571.40 angstrom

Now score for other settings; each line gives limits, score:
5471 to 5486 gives 5484.85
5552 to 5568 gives 5566.28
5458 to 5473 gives 5462.16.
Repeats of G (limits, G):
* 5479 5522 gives 5517.78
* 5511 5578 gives 5571.40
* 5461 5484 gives 5464.68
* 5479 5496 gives 5494.96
